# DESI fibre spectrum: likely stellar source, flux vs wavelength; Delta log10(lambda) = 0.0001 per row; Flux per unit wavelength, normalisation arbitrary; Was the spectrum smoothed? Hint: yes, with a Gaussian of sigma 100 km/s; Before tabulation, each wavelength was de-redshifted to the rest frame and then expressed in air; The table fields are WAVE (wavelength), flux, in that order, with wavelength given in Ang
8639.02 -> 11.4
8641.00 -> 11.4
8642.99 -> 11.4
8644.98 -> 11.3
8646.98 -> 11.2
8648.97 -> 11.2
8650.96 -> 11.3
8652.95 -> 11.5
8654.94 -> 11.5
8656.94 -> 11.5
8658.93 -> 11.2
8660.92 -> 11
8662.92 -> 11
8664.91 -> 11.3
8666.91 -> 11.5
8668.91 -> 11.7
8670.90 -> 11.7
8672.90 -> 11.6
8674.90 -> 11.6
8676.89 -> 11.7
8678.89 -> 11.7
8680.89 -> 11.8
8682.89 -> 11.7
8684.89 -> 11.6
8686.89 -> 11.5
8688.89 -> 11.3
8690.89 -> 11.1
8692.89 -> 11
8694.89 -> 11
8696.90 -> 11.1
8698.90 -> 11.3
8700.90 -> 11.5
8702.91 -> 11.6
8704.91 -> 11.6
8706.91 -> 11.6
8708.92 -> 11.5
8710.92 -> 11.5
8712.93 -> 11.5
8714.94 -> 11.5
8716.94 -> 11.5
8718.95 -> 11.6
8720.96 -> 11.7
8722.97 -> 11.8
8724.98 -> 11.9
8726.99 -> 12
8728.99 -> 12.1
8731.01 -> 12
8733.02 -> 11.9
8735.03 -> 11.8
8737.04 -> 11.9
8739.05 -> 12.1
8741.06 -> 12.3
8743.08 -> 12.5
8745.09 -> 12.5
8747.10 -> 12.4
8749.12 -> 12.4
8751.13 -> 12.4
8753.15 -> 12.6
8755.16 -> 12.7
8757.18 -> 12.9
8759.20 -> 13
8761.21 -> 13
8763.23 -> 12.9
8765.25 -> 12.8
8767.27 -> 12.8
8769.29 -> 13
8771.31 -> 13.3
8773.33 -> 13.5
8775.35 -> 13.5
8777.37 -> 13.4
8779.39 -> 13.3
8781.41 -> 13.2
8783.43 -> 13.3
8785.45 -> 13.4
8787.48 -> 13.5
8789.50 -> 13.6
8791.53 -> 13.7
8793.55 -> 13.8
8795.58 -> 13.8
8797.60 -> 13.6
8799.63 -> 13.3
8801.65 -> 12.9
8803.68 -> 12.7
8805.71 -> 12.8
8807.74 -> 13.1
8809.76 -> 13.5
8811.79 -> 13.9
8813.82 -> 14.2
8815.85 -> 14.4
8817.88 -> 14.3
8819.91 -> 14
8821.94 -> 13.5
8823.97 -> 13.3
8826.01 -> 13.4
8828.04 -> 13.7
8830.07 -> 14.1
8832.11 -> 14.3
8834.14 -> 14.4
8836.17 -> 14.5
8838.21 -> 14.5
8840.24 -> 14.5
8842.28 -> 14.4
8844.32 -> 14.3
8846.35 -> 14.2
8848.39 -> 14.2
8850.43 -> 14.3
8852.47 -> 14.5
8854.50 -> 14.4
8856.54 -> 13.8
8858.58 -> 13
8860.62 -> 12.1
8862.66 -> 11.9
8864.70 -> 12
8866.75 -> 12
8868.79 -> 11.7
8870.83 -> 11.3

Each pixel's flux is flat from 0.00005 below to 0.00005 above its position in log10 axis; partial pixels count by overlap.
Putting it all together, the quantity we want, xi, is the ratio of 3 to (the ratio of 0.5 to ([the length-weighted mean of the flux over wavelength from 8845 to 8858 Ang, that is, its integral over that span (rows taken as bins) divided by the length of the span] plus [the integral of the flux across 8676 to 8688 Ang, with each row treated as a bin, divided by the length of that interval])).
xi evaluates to 155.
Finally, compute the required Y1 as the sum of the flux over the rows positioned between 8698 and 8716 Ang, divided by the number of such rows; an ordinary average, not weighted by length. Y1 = 11.5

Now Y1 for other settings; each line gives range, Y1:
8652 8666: 11.3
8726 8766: 12.4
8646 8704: 11.4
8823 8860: 14.1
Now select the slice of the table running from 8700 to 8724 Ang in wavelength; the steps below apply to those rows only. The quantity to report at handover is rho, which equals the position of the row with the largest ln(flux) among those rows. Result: 8722.97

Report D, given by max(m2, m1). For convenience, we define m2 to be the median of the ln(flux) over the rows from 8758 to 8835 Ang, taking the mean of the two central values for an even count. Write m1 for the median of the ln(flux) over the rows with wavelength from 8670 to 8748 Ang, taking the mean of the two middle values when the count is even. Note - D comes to 2.60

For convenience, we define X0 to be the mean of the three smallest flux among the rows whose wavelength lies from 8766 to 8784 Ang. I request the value 13.00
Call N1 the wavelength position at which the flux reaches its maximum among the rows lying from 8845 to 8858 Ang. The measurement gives 8852.47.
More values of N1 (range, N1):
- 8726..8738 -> 8728.99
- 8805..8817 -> 8815.85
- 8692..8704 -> 8702.91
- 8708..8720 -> 8718.95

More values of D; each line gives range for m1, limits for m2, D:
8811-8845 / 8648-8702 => 2.66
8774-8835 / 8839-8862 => 2.66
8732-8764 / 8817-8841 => 2.65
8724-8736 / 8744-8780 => 2.56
